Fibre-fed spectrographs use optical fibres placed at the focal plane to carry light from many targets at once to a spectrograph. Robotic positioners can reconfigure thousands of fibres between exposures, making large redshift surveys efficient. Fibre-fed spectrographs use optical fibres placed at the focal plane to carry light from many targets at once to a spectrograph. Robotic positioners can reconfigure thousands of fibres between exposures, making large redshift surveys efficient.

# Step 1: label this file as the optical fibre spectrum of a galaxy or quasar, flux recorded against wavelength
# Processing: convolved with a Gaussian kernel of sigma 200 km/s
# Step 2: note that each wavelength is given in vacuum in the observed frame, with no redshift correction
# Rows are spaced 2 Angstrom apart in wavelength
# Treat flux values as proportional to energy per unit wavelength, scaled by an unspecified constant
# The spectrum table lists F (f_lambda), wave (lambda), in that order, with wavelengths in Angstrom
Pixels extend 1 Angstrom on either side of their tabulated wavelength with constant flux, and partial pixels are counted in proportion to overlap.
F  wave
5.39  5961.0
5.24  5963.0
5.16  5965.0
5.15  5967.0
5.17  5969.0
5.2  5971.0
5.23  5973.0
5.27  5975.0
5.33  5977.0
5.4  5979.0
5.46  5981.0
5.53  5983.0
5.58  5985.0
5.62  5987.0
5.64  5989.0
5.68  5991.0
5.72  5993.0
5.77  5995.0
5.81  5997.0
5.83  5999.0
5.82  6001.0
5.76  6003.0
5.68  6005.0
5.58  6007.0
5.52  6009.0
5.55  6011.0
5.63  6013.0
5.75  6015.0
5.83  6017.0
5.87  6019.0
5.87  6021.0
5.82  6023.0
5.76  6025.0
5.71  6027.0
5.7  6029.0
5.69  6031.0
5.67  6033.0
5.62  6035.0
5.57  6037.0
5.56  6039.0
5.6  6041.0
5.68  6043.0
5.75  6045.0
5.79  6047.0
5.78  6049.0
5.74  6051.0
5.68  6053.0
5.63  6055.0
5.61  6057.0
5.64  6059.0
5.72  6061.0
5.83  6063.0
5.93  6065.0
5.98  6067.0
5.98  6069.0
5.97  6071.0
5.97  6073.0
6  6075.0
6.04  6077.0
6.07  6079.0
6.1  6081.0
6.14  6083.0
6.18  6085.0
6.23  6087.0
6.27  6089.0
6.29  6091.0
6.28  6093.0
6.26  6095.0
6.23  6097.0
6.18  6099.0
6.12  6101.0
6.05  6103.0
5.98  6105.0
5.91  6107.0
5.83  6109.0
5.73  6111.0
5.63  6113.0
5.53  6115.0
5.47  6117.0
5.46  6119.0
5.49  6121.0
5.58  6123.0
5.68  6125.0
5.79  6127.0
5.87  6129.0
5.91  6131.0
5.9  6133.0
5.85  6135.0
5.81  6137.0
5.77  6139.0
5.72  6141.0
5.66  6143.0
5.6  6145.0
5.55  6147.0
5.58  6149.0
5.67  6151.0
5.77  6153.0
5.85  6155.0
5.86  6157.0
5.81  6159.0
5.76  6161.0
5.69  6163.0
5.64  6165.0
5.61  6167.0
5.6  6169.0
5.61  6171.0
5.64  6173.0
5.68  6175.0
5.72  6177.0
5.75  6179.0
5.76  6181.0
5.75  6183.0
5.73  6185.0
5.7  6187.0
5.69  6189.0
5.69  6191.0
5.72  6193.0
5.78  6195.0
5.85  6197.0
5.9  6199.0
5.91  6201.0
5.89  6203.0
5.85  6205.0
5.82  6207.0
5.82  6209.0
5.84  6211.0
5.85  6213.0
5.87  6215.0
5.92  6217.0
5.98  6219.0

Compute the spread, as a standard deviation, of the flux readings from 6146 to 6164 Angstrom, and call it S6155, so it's 0.11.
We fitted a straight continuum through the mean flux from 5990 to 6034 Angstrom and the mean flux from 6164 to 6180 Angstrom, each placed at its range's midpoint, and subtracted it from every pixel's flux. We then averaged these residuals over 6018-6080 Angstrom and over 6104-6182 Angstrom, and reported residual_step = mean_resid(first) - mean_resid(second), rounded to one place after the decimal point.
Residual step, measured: 0.0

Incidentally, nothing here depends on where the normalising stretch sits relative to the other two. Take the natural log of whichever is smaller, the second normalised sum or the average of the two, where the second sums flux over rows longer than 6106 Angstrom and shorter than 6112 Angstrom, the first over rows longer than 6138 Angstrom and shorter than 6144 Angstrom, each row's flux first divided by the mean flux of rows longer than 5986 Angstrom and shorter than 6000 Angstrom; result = 1.107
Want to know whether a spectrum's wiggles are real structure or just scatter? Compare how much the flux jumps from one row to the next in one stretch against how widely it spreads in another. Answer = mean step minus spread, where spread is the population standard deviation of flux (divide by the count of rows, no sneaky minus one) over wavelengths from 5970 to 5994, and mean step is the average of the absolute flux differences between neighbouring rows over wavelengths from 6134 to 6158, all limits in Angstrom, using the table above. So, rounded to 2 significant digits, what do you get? -0.12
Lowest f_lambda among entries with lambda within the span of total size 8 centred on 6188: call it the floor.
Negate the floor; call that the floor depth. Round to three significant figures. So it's -5.69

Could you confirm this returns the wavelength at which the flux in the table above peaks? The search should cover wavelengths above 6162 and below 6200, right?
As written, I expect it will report 6199.0 Angstrom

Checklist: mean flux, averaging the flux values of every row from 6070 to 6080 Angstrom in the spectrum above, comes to 6.01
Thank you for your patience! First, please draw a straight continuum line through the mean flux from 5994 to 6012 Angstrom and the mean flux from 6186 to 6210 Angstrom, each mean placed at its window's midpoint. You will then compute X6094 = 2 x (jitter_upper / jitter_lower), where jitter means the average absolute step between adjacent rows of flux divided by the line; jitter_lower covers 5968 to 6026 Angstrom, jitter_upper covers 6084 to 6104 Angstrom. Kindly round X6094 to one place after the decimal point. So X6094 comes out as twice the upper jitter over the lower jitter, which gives 1.5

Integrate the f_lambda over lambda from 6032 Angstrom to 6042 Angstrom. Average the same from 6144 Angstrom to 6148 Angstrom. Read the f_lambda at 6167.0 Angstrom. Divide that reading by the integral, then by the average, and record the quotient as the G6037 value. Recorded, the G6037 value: 0.018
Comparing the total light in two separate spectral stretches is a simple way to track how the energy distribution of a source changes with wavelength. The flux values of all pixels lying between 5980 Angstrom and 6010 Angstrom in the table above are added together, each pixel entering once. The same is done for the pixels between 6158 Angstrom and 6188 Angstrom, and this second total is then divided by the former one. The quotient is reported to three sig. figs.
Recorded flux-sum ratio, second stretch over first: 1.01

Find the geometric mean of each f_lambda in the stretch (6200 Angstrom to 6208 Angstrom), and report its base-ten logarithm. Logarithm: 0.768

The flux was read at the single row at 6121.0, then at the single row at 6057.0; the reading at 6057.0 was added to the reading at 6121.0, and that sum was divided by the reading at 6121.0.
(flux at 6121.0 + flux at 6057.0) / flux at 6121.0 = 2.02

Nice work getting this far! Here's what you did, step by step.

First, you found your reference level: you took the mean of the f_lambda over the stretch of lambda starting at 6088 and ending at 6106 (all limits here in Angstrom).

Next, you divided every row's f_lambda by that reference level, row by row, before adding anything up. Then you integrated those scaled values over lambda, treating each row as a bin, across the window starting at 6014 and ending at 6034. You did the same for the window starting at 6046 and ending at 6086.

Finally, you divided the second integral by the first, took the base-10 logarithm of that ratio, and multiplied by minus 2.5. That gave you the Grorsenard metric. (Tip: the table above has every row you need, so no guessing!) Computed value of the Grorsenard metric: -0.8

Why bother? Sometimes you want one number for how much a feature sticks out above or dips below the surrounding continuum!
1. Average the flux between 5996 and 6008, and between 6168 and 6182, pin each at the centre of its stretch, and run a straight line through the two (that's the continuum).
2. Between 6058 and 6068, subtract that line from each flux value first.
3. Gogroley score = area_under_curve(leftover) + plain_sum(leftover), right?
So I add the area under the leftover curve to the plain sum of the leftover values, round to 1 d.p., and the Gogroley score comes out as 1.5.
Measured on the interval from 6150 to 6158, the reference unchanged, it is 1.2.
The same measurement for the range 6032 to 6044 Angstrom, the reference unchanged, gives -2.1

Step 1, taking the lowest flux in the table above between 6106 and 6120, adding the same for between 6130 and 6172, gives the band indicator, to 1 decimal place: 11.0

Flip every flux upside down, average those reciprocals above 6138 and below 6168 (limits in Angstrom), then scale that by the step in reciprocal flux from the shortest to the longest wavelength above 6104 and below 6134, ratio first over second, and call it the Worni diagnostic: 77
